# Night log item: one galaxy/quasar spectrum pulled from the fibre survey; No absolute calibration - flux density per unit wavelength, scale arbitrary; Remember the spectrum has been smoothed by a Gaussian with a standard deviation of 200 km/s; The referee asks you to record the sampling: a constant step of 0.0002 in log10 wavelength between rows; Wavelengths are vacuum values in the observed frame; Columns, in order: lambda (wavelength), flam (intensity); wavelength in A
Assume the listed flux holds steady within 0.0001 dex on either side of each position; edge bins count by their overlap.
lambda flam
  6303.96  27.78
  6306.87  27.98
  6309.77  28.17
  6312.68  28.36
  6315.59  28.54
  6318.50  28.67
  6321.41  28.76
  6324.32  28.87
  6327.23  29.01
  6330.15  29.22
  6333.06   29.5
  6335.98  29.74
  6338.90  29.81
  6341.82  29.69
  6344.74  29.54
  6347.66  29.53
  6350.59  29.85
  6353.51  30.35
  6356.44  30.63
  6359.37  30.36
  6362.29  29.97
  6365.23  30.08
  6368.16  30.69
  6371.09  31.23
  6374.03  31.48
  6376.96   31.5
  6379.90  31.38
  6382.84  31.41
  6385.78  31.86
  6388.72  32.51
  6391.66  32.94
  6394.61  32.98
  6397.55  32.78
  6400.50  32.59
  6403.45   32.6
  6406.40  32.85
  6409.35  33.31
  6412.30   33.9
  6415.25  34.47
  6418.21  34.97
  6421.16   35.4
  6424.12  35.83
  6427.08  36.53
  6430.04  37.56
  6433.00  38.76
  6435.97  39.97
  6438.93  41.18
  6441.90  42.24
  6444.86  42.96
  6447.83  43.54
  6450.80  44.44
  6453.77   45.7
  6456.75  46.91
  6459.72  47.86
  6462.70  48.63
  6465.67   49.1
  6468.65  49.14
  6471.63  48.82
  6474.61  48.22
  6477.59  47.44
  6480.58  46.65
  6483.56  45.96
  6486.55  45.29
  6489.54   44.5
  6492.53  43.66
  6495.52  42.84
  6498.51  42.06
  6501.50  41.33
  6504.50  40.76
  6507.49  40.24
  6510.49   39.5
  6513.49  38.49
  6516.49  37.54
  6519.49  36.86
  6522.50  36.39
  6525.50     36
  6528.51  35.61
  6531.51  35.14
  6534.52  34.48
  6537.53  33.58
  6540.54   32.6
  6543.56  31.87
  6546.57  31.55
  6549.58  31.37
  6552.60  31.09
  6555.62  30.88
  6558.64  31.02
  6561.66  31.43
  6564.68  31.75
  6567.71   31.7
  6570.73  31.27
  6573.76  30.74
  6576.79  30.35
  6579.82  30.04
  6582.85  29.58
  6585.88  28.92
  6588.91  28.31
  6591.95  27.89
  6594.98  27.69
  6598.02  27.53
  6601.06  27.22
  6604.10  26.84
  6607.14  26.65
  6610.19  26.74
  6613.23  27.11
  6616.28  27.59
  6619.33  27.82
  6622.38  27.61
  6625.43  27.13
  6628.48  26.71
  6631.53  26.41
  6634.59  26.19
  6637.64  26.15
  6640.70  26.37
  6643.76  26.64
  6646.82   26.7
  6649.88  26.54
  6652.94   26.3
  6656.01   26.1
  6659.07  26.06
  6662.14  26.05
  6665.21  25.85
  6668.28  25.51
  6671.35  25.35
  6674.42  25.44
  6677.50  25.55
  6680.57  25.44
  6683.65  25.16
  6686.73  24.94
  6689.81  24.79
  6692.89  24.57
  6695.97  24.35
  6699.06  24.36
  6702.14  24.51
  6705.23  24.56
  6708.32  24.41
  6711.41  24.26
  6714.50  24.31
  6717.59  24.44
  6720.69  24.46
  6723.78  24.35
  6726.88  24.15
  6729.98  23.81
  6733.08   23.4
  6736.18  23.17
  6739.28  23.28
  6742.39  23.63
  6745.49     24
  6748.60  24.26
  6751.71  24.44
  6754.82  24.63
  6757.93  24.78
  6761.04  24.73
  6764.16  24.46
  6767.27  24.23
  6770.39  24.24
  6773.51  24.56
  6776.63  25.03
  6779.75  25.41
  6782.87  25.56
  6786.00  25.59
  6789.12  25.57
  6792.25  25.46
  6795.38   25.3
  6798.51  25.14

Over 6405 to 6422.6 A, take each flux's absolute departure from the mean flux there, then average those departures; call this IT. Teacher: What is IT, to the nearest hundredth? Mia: 0.80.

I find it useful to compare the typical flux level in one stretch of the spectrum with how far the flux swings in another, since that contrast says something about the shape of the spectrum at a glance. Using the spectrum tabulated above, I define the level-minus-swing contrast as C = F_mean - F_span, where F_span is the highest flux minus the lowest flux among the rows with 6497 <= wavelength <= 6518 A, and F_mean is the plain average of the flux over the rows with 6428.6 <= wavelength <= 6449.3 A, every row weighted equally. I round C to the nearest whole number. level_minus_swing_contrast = 36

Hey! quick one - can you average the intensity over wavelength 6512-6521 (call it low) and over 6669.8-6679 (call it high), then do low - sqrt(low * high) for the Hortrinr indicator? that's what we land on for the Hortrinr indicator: 6.7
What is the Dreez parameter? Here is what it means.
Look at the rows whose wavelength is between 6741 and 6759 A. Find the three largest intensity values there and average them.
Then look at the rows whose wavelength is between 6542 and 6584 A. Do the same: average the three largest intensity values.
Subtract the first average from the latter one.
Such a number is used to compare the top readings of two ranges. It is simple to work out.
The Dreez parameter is 7.2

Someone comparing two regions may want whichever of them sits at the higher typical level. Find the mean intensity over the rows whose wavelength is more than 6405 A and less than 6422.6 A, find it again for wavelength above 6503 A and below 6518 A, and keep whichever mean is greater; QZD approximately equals 39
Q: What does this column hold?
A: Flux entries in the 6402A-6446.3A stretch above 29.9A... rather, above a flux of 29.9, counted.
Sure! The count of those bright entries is 15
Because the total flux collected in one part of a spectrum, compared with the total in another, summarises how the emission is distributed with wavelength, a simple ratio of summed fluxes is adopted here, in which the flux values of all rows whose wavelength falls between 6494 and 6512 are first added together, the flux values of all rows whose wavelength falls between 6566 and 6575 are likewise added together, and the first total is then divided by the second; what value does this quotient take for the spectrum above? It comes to 2.6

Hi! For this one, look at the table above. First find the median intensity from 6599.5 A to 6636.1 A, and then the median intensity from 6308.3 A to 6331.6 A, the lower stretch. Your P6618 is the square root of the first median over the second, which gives 0.97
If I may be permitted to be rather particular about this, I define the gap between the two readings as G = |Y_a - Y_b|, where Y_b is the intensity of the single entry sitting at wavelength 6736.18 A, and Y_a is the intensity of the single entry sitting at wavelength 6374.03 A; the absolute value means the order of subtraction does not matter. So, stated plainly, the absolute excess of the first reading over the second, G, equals 8.3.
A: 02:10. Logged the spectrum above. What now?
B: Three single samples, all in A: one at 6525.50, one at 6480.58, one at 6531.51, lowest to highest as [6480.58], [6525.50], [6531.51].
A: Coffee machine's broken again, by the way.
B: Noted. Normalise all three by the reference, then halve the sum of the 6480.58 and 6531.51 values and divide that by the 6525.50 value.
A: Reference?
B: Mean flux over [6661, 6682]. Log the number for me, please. 1.14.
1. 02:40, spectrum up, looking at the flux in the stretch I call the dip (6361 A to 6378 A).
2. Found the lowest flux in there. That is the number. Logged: 29.97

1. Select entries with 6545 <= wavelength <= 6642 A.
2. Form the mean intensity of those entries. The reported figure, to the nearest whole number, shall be 29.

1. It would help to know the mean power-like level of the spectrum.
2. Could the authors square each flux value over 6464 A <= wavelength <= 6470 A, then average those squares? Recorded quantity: 2413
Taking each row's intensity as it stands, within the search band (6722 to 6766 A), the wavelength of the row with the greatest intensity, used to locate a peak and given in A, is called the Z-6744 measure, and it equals 6757.93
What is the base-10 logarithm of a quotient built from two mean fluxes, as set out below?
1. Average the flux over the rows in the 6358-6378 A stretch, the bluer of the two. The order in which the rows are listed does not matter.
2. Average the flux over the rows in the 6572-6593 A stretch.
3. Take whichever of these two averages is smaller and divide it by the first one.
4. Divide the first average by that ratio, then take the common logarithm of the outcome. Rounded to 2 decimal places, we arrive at 1.51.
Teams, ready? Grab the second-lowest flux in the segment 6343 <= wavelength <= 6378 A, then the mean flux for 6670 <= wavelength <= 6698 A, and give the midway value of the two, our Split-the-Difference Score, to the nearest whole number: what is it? 27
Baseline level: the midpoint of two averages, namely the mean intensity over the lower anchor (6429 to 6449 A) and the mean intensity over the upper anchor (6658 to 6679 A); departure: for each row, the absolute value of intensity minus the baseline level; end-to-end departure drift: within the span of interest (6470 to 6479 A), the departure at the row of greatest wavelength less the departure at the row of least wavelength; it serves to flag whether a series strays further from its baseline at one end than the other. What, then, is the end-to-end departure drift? -1.4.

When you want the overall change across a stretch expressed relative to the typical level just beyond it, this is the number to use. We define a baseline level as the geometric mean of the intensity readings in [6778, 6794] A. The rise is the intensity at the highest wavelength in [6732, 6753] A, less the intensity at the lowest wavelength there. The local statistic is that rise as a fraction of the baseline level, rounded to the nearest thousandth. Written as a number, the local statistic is 0.041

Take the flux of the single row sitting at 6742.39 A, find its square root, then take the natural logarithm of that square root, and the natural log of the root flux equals 1.58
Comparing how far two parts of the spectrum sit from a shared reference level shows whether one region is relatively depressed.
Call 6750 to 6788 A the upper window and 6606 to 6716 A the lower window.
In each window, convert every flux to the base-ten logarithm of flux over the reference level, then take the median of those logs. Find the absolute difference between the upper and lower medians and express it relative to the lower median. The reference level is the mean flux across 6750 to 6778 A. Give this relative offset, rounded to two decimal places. 0.92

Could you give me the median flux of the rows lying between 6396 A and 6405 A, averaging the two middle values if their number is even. 32.6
